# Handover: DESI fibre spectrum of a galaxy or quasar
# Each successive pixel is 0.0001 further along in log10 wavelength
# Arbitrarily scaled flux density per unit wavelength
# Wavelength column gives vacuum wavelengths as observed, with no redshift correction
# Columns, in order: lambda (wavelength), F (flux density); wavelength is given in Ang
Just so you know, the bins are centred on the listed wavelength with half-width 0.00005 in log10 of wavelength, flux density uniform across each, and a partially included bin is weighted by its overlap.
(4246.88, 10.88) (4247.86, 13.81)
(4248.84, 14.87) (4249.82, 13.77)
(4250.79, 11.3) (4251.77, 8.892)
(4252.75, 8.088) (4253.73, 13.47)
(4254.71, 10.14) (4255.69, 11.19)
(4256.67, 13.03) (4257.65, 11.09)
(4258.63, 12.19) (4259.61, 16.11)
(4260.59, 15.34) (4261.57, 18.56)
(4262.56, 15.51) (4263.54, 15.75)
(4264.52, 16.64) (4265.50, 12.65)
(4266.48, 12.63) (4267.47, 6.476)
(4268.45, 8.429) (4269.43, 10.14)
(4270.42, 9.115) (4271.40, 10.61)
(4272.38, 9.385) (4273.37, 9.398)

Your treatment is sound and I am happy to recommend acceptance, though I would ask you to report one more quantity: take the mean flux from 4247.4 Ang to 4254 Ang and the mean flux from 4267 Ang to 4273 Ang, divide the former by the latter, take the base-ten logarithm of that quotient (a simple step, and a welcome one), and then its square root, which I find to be 0.35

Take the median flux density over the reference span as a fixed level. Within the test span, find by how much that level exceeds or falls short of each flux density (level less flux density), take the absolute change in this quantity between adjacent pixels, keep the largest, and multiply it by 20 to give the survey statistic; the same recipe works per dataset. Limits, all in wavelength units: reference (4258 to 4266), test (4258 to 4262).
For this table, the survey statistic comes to 78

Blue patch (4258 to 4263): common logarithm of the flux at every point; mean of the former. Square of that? 1.4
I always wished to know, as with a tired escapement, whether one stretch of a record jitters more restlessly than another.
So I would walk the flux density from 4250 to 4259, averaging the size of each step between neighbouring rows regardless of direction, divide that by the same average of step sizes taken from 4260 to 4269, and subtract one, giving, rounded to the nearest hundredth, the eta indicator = -0.09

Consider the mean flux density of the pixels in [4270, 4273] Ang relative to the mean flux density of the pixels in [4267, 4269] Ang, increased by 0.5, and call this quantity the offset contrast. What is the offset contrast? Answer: 1.8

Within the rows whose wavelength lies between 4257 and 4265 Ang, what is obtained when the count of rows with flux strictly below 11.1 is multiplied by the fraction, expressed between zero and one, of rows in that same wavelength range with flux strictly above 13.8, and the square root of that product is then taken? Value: 0.9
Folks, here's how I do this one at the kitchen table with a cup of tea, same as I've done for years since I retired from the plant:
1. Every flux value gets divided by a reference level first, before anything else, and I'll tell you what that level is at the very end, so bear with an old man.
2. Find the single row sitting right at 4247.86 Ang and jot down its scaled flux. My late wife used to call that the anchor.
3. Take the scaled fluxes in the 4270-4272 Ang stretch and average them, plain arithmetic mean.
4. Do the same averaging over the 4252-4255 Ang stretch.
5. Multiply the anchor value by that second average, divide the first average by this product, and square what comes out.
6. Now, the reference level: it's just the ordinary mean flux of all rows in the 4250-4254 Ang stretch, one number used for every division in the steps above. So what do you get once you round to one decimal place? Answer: 0.5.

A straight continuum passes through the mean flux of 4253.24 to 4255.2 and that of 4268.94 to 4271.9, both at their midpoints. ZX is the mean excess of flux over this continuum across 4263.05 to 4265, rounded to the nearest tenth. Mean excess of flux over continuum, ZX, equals 5.5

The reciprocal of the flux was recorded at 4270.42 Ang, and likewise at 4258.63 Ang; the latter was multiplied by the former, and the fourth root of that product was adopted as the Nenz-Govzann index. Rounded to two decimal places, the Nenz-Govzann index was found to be 0.31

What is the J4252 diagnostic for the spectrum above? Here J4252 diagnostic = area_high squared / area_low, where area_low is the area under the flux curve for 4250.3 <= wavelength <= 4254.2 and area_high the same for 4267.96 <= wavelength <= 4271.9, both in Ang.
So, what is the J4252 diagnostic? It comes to 35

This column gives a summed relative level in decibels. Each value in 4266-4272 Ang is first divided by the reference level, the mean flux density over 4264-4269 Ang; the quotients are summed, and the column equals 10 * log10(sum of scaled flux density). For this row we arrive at 7.0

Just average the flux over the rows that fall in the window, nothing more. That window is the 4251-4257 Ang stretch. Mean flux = 10.8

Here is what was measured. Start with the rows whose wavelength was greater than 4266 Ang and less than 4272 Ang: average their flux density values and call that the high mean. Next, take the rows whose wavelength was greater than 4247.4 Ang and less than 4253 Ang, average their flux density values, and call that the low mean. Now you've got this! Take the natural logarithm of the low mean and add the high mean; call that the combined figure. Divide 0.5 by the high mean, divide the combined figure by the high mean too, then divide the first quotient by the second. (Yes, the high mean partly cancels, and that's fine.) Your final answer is 0.0415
